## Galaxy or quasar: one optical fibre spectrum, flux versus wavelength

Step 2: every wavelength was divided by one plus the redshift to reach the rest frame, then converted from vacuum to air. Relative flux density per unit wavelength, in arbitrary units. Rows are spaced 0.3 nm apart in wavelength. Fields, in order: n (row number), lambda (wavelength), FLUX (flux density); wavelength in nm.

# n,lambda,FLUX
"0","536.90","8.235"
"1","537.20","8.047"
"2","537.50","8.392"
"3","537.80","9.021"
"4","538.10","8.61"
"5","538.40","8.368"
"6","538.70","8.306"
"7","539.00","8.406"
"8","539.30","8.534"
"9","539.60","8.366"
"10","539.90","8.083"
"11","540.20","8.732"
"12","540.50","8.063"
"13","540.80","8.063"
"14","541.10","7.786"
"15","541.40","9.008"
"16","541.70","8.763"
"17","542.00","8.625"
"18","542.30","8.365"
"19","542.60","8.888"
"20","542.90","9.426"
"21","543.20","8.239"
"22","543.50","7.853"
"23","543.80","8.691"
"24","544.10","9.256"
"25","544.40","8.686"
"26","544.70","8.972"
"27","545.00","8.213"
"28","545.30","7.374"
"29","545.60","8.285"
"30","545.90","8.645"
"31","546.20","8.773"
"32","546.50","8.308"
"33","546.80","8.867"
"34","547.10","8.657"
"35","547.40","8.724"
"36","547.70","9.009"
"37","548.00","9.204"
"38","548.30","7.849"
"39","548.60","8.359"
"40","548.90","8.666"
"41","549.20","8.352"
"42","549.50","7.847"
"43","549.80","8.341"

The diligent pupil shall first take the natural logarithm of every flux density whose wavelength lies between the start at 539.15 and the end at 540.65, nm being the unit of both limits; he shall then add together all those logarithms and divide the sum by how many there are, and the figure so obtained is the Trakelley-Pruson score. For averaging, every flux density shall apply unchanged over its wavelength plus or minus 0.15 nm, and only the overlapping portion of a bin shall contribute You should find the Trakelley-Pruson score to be 2.12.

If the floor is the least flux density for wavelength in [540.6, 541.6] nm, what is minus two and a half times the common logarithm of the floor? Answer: -2.23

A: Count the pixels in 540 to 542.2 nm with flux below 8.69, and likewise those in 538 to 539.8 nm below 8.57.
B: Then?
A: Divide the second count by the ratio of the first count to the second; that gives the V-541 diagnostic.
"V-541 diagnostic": 6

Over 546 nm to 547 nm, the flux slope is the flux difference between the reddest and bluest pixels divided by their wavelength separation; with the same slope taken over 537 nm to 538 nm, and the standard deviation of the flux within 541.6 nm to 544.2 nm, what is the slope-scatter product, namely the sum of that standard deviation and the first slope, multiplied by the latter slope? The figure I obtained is 1.0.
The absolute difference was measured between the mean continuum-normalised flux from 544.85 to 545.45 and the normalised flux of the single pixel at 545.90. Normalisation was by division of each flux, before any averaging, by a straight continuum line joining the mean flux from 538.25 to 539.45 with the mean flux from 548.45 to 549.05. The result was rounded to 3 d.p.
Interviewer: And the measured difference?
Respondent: 0.099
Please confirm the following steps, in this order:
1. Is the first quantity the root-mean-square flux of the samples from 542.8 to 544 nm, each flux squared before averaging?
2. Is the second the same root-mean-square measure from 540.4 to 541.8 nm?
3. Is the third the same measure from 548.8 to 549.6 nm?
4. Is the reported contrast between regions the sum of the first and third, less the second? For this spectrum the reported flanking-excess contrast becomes 8.5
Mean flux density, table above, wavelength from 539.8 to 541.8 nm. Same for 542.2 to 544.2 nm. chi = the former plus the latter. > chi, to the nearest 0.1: 17.0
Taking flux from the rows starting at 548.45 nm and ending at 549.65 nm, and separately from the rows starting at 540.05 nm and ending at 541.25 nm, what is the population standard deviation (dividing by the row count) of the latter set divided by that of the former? 1.2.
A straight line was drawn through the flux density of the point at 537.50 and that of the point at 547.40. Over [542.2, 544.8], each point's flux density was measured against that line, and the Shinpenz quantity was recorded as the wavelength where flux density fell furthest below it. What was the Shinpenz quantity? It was 543.50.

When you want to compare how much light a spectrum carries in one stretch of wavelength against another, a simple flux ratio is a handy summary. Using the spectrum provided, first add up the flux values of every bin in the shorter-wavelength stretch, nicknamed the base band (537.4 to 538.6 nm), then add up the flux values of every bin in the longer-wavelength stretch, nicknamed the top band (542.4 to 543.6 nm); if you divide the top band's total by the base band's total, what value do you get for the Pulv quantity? 1.0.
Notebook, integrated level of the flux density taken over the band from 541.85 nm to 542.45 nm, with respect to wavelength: 5.10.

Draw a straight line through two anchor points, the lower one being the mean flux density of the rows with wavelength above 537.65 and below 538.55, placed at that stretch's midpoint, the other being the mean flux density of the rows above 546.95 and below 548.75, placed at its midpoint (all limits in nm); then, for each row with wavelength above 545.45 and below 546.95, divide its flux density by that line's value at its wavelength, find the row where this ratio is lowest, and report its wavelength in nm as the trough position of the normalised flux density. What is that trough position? 545.60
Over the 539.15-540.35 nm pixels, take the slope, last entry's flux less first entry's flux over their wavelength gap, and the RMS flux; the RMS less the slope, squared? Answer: 67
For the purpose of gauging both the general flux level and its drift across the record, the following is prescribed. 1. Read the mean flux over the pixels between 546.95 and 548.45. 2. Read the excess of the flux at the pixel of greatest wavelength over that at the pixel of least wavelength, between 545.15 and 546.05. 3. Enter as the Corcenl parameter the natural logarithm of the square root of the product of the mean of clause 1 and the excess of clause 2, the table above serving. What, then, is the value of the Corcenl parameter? 1.2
